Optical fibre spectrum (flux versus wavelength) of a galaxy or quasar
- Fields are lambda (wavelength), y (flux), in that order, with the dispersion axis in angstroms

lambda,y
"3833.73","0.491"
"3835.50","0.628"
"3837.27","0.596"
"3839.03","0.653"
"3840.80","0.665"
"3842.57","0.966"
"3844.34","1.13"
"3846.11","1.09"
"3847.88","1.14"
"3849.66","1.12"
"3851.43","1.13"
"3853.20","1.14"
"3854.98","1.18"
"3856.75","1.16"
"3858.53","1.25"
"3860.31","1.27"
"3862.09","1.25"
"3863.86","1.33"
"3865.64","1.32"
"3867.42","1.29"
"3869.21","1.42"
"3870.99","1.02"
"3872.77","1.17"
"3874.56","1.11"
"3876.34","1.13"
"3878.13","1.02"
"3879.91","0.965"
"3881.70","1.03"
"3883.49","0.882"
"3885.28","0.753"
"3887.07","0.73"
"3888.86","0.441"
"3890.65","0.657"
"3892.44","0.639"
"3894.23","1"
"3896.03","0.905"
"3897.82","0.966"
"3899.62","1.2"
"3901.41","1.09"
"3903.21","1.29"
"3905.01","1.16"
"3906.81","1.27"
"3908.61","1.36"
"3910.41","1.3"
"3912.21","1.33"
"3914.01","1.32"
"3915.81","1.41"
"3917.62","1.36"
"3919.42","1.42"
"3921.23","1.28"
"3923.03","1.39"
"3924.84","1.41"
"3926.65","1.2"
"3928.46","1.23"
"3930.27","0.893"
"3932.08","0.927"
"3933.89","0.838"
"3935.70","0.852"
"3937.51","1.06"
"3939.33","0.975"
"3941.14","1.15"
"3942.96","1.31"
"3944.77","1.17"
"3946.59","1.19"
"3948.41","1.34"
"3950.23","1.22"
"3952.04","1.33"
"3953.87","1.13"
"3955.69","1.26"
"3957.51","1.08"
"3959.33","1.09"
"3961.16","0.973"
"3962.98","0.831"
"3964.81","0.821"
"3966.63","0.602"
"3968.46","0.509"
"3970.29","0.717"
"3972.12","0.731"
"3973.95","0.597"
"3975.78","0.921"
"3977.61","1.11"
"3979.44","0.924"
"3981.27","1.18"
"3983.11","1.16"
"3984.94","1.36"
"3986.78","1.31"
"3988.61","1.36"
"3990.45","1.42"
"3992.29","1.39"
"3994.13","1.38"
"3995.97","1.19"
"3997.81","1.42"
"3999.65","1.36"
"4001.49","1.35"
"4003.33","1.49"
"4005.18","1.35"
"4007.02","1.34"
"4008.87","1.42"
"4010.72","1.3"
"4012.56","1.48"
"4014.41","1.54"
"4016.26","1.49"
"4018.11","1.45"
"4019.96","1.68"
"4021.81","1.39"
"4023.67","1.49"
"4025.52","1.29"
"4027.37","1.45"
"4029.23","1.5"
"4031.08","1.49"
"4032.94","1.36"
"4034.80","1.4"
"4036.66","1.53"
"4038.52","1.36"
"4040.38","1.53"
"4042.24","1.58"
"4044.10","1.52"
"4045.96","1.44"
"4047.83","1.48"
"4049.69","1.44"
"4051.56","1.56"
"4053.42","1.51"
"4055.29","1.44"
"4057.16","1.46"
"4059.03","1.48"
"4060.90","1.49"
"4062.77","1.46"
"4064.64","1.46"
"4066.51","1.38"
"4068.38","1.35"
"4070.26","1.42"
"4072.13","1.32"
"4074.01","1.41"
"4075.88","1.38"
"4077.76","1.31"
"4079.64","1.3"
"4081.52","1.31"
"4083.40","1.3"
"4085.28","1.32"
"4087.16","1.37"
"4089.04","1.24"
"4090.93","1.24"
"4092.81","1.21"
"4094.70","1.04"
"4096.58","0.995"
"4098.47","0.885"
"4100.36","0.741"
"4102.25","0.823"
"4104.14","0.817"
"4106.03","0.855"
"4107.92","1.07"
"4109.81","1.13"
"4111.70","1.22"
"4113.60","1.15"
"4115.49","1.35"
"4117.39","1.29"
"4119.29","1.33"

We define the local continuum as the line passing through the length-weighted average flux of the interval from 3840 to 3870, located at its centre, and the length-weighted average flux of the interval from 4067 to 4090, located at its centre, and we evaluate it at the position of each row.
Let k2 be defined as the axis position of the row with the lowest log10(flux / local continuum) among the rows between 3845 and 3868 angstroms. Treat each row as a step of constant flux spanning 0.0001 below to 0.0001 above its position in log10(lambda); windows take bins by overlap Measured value 3846.11 angstroms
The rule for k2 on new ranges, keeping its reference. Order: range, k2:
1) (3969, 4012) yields 3973.95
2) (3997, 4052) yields 4025.52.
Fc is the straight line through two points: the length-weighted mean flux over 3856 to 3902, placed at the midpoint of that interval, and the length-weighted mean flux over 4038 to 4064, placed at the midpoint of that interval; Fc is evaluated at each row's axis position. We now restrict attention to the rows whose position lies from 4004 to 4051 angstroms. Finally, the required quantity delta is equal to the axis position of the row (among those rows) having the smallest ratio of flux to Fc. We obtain 4025.52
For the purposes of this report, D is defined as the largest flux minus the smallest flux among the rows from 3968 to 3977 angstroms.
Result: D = 0.41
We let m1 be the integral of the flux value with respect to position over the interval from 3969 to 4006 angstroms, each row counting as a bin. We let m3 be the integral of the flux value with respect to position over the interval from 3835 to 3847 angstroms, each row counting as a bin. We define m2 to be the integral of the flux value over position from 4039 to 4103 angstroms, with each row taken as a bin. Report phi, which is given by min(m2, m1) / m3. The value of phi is 4.41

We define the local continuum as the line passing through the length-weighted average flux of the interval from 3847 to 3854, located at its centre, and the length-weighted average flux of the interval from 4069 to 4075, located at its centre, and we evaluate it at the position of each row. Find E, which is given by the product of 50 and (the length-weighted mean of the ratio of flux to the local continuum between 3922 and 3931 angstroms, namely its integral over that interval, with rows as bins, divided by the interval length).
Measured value 51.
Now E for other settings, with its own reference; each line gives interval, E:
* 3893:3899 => 40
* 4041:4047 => 56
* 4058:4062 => 54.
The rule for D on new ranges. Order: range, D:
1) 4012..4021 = 0.23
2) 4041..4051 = 0.14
